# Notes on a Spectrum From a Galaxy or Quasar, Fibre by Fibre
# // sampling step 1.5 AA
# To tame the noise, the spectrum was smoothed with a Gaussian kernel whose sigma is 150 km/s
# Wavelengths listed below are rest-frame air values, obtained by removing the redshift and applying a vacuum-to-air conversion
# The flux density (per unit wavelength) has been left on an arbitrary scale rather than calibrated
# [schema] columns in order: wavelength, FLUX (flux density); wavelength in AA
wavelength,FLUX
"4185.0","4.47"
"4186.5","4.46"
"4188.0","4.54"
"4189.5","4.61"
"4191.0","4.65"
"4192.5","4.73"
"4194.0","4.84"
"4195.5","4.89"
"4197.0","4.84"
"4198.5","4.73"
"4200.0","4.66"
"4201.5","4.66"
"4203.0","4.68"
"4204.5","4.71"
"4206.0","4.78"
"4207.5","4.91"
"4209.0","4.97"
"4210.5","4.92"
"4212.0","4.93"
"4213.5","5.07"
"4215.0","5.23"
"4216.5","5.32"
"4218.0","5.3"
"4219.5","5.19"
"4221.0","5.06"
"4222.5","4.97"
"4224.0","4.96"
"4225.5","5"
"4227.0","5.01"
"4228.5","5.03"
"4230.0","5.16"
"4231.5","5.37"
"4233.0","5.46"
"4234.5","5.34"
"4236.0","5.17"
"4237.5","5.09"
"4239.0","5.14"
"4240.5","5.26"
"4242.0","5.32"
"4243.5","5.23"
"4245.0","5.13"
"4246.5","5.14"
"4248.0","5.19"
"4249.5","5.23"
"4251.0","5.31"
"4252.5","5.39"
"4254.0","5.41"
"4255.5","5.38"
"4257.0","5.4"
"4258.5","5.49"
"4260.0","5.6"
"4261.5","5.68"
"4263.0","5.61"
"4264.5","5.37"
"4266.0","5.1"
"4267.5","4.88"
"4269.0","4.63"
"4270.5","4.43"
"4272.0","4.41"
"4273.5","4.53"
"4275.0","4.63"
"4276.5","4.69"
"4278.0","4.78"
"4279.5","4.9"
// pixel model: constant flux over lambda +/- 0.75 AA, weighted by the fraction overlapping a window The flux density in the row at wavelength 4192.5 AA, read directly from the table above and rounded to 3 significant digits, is 4.73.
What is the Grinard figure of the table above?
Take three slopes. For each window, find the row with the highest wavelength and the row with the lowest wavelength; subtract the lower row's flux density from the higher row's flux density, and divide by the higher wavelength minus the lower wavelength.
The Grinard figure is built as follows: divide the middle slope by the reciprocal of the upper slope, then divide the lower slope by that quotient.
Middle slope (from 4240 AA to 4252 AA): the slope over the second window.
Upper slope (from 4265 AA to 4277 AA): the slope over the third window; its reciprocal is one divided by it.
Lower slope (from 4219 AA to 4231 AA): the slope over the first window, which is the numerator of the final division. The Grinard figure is 15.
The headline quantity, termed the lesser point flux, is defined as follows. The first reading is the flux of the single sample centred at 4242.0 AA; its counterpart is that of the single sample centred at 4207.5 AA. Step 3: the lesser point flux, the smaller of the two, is 4.9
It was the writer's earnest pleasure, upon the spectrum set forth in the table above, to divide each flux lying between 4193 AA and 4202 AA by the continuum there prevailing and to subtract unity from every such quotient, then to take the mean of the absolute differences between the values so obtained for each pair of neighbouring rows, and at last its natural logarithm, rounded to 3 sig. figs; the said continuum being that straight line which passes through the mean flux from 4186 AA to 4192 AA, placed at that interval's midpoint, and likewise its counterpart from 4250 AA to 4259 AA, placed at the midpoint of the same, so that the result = -4.24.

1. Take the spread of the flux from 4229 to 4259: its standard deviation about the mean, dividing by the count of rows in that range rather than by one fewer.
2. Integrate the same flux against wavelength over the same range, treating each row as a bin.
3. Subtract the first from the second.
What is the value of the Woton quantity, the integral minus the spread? 158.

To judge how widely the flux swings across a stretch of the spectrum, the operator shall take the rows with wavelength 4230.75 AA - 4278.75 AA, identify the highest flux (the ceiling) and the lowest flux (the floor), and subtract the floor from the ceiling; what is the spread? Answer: 1.3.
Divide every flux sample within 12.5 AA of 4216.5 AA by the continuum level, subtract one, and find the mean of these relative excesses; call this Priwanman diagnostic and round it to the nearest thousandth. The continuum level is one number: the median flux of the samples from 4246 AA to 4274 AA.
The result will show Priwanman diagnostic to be -0.054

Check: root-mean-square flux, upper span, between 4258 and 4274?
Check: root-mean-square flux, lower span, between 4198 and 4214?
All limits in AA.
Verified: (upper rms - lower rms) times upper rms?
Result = 1.36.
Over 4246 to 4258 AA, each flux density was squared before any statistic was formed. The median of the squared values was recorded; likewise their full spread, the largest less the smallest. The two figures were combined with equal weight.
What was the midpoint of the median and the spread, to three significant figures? 15.7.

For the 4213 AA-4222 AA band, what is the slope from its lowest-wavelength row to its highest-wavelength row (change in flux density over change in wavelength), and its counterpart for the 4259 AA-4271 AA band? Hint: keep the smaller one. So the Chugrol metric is -0.11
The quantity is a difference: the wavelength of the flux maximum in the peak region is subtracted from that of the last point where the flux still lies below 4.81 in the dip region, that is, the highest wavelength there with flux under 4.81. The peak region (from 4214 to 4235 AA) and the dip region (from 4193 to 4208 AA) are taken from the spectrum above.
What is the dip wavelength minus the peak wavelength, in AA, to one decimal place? -27.0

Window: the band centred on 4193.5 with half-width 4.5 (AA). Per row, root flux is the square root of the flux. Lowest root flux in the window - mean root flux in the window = -0.035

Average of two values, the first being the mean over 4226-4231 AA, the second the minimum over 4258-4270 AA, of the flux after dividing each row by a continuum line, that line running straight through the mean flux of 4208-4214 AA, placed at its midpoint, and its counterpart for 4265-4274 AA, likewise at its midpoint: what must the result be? 1.01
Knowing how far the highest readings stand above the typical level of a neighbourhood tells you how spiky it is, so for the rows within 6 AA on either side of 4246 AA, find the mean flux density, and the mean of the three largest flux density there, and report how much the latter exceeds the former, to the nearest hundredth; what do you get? 0.07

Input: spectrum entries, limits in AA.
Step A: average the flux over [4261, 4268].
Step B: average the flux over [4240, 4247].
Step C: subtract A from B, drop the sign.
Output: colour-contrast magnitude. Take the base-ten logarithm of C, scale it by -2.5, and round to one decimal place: 2.4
